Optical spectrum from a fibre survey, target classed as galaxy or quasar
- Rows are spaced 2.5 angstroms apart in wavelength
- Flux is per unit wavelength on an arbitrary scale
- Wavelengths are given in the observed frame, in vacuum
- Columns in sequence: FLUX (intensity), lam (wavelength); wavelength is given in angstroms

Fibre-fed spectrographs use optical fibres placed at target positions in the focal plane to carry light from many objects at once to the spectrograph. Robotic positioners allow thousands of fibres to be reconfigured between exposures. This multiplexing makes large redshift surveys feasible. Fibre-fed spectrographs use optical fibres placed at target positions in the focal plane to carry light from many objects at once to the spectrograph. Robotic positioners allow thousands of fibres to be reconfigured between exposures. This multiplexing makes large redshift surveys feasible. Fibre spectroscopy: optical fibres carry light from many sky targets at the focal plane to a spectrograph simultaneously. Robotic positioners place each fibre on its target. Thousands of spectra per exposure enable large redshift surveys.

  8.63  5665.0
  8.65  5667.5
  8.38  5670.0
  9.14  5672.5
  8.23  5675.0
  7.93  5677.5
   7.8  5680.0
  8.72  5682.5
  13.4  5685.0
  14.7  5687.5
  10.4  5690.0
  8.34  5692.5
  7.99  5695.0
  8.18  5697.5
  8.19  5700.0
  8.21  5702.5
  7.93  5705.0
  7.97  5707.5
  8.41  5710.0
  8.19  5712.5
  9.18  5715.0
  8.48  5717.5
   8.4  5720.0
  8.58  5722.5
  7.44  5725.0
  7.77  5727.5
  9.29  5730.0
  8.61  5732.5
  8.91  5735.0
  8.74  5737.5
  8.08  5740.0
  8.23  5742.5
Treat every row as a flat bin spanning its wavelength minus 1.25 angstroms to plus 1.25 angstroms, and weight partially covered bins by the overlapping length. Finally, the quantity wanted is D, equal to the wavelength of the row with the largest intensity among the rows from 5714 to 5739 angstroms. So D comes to 5730.0 angstroms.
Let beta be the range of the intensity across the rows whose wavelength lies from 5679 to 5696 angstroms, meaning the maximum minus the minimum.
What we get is 6.9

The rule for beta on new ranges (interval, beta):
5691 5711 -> 0.5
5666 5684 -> 1.3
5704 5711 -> 0.5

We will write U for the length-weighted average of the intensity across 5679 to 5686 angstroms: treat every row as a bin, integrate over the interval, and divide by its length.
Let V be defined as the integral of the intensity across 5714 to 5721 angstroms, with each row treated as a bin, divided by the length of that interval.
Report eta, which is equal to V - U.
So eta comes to -1.25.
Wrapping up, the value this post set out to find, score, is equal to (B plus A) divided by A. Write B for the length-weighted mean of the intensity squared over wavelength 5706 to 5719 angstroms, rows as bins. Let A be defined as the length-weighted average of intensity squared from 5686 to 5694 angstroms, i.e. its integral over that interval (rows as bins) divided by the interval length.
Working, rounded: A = 131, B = 71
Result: 1.5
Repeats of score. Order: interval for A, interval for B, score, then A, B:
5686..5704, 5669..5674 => 1.8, 95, 77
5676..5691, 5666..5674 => 1.7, 117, 76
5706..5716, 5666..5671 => 2.0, 71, 73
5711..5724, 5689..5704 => 2.0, 73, 73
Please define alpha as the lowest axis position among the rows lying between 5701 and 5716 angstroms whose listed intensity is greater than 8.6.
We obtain 5715.0 angstroms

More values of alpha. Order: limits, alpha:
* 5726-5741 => 5730.0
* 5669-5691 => 5672.5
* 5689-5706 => 5690.0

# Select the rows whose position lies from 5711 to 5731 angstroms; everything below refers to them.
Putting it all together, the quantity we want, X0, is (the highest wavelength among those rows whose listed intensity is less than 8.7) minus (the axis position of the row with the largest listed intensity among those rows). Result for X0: -2.5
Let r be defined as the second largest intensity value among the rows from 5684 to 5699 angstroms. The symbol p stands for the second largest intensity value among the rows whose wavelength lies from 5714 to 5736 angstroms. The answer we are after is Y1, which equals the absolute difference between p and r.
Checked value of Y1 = 4.2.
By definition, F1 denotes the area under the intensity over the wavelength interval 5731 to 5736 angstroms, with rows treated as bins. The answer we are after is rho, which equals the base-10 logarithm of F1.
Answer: 1.64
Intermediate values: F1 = 43.9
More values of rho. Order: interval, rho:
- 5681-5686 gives 1.73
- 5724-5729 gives 1.59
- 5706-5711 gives 1.61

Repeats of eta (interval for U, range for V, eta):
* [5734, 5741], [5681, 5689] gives 3.49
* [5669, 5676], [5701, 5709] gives -0.55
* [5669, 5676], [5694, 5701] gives -0.48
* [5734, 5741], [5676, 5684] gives -0.27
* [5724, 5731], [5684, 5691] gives 4.75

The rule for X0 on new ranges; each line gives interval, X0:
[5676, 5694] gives 5.0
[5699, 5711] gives 0.0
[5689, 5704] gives 12.5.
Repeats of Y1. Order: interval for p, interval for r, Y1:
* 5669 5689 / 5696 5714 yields 5.2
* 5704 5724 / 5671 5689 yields 4.8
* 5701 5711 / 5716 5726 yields 0.3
